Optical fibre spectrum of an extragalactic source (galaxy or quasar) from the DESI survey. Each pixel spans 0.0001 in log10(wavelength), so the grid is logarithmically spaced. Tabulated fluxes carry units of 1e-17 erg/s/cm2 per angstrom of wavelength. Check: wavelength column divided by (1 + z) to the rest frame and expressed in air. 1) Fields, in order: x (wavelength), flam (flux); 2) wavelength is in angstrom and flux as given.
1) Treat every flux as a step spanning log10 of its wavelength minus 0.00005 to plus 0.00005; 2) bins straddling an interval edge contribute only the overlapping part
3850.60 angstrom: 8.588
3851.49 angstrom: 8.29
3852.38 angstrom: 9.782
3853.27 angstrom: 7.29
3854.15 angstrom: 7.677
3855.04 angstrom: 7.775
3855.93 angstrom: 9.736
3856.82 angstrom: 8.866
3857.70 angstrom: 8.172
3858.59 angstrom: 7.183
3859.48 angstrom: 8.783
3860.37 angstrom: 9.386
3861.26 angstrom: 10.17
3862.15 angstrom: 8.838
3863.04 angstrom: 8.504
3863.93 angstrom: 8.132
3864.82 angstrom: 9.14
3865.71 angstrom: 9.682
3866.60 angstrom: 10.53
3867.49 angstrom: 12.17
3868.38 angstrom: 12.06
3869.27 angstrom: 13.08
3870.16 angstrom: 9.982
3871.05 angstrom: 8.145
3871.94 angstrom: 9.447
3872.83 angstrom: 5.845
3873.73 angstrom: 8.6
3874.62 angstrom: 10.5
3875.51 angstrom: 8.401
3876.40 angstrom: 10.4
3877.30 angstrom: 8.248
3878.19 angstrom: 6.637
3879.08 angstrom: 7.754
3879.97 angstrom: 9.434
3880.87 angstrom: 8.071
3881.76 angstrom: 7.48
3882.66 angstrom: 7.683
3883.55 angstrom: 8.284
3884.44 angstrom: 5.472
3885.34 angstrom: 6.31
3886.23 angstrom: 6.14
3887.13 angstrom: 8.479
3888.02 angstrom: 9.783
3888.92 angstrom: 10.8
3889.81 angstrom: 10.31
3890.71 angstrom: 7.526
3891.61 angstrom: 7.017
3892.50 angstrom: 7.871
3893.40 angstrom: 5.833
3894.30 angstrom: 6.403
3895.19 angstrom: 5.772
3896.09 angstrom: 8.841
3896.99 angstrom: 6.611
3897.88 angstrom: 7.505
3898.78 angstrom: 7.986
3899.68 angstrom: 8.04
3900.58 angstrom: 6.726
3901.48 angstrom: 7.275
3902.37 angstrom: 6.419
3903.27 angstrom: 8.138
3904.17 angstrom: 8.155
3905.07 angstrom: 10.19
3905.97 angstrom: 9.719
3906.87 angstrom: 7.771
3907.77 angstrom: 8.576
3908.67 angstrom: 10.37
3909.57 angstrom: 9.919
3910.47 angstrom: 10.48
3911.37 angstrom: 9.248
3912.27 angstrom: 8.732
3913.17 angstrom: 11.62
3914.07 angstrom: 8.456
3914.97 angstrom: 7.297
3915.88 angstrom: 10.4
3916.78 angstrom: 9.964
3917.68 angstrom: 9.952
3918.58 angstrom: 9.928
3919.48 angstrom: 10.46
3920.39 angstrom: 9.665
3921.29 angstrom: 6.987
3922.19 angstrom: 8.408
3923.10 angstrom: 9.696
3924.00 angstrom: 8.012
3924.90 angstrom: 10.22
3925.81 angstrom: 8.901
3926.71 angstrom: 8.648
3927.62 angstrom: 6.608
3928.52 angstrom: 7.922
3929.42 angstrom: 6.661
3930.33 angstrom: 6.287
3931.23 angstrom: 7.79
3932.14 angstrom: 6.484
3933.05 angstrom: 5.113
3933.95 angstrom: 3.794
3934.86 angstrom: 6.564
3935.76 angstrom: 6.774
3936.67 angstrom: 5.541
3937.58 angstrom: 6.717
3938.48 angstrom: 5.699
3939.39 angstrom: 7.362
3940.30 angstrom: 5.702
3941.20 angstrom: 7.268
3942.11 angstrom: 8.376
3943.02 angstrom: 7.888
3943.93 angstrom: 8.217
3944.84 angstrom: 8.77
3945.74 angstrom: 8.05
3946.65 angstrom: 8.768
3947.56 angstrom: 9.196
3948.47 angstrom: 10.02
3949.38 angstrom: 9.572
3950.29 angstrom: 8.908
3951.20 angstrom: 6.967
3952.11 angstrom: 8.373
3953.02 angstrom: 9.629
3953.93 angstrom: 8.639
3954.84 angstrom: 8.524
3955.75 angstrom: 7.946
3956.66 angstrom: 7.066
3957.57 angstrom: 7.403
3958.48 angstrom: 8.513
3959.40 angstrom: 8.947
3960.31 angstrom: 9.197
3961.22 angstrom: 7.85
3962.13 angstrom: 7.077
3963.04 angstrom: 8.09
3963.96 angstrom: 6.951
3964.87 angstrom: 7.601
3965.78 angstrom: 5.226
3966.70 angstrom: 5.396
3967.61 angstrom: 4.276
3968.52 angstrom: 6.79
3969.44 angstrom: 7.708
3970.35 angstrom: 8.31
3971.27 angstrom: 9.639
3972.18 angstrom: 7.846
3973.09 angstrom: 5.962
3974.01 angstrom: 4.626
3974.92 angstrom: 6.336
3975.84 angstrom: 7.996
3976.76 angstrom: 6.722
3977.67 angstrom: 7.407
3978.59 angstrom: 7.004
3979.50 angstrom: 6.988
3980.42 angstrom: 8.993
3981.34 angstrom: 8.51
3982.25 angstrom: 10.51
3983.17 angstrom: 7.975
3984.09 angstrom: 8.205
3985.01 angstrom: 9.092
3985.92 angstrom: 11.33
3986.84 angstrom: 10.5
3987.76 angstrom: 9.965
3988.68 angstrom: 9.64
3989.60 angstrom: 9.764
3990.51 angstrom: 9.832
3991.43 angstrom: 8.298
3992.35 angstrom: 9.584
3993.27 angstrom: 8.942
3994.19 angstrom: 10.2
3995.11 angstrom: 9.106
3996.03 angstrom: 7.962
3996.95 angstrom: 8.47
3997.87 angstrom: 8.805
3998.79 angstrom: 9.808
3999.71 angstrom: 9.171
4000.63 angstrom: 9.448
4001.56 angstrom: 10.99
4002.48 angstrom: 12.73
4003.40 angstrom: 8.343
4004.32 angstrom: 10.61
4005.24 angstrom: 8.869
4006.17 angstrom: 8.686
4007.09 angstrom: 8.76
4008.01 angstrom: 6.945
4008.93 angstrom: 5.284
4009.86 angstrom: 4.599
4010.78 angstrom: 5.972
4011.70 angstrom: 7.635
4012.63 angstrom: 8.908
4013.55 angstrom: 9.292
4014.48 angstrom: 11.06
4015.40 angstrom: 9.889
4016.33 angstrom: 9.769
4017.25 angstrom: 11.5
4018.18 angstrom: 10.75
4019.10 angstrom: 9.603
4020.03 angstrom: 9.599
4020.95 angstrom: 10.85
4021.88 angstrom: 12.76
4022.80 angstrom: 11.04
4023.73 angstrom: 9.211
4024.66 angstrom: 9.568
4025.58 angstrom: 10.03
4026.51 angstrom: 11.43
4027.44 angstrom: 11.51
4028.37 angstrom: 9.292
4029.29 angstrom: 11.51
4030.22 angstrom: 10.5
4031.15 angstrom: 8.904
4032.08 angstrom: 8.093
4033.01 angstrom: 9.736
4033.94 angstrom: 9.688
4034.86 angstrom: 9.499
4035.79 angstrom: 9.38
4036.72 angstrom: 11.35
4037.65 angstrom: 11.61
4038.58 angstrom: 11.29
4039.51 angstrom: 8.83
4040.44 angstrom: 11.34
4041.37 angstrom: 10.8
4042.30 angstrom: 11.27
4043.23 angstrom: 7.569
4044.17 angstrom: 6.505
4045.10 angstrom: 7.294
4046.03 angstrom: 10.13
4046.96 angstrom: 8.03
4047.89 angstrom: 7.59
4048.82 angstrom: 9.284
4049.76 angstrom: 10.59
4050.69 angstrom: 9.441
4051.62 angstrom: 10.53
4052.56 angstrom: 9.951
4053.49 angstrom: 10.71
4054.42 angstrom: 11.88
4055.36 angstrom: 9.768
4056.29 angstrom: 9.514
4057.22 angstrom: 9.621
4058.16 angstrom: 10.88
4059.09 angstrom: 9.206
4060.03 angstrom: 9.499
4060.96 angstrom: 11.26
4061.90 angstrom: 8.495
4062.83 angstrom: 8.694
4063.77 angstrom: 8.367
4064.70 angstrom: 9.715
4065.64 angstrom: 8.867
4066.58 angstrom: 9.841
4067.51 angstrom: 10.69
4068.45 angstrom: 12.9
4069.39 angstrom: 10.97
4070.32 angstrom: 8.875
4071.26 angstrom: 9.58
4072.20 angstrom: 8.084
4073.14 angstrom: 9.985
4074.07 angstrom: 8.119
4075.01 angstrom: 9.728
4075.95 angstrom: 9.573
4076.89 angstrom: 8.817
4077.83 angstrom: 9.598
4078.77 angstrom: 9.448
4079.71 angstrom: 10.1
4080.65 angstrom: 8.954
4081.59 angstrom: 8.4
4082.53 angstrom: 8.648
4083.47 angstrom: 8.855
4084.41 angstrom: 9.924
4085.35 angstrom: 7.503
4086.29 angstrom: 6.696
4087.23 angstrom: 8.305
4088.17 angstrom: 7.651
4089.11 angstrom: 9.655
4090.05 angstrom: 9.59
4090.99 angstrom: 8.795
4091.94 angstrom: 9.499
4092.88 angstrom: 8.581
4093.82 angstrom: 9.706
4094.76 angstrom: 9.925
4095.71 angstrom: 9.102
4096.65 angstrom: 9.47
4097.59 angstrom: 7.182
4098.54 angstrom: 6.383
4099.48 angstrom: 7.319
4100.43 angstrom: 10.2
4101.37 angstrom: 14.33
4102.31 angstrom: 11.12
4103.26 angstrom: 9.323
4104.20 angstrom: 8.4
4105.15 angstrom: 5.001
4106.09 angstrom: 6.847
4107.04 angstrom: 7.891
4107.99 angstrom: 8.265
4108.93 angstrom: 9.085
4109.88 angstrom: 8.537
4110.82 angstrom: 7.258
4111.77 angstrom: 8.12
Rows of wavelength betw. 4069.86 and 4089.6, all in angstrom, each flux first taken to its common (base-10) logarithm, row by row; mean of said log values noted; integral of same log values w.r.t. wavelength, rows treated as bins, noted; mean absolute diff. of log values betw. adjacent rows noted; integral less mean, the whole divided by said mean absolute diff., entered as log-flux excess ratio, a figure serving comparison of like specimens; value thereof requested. 342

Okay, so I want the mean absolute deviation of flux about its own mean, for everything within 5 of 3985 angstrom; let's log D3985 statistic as 0.86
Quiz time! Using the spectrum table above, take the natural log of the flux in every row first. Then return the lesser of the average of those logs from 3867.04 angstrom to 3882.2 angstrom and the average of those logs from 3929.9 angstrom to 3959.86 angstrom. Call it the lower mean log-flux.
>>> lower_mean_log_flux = 2.01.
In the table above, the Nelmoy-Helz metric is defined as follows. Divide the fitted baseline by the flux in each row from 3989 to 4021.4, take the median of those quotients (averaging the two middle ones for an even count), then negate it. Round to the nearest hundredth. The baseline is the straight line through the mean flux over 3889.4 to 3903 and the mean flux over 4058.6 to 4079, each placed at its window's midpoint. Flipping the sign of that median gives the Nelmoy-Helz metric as -0.95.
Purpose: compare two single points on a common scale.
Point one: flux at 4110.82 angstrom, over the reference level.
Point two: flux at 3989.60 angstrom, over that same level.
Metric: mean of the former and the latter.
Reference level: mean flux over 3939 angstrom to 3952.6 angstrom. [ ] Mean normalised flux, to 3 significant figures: 1.03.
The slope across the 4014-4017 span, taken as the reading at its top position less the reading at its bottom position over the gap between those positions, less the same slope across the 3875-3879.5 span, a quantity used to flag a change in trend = -0.52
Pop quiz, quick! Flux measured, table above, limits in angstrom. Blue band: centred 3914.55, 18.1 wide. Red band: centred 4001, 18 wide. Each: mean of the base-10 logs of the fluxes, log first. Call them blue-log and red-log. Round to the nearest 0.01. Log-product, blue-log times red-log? 0.91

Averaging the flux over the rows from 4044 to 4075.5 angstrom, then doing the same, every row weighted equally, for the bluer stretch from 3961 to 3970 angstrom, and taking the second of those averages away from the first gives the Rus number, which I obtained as 2.9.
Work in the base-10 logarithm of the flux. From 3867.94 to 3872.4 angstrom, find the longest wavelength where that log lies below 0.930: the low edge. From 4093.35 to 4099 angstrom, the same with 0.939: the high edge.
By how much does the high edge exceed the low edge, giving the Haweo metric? 227.5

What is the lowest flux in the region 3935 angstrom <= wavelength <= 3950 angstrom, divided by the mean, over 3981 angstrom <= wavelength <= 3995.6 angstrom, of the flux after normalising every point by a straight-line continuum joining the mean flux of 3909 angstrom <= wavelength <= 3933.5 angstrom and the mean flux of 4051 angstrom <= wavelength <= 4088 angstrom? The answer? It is 5.3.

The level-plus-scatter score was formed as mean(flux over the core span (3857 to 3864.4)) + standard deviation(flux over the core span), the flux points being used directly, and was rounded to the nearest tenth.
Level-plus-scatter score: 9.5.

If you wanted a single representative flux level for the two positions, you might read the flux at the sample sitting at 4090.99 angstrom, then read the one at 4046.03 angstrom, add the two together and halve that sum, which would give 9.5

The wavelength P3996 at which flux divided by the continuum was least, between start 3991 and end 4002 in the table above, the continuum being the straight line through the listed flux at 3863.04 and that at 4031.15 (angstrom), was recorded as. 3996.03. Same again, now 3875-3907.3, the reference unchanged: 3884.44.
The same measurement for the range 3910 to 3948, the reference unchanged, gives 3933.95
